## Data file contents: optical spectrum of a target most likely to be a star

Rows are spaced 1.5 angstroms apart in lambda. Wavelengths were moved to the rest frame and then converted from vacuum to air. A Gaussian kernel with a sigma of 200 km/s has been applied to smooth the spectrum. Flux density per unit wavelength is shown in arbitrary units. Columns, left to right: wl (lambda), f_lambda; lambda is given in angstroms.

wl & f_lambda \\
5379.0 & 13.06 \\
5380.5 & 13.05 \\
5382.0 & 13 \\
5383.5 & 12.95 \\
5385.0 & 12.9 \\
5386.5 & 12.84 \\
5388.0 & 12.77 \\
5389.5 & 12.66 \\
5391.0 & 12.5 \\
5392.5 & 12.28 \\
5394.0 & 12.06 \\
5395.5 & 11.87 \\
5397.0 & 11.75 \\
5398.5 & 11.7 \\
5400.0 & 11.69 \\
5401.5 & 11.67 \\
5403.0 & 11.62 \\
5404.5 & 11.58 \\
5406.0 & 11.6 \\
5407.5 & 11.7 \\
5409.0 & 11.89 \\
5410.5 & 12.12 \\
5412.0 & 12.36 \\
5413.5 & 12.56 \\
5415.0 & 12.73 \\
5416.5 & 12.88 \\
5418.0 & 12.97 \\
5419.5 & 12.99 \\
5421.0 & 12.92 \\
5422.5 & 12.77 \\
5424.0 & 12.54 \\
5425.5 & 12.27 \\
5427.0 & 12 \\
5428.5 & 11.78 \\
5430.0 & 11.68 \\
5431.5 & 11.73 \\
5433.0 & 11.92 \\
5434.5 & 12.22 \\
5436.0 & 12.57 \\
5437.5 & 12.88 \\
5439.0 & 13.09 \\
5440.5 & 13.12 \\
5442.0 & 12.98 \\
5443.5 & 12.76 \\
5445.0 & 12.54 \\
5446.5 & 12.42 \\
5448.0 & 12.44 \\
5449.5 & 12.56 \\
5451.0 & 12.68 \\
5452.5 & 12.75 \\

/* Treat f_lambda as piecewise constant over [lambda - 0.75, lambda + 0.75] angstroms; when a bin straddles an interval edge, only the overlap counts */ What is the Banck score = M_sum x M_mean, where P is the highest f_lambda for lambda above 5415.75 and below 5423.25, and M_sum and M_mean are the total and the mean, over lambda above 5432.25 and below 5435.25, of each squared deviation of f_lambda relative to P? 2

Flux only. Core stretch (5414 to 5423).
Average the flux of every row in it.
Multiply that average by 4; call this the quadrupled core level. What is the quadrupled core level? 51.5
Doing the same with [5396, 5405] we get 46.7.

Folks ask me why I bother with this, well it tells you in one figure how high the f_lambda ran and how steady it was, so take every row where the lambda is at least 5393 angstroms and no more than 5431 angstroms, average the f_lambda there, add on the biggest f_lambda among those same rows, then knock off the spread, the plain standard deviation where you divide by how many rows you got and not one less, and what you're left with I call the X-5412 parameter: 24.6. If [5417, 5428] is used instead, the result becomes 25.3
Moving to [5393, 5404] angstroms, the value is 23.7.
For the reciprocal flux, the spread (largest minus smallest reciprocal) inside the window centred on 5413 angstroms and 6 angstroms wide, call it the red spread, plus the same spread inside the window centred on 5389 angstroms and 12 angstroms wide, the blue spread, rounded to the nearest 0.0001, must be 0.0097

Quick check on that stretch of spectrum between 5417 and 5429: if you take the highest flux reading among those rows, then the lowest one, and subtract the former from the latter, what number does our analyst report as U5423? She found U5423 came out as -1.2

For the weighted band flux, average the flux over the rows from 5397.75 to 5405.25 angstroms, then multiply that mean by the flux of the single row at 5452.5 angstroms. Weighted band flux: 149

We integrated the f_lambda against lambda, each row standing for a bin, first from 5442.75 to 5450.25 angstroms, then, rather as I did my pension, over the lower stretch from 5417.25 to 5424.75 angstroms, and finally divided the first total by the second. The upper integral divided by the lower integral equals 0.98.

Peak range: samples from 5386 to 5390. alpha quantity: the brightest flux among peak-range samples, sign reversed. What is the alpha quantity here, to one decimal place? -12.8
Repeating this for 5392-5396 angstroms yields -12.3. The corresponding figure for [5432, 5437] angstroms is -12.6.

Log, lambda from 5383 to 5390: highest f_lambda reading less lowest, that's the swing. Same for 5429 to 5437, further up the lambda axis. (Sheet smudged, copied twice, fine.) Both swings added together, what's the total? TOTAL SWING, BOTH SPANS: 1.2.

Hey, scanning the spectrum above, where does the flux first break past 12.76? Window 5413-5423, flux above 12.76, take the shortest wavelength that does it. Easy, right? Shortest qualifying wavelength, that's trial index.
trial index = 5416.5 angstroms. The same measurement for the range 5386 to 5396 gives 5386.5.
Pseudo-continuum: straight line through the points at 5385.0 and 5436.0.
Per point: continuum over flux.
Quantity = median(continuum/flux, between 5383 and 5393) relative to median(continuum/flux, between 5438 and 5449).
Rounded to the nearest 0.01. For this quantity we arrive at 1.03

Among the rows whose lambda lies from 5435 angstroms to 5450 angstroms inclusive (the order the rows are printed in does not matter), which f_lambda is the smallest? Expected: 12.42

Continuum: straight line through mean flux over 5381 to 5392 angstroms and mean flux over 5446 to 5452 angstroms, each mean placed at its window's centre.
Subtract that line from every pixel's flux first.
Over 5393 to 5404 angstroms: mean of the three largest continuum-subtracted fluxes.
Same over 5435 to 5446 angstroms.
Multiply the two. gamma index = -0.4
